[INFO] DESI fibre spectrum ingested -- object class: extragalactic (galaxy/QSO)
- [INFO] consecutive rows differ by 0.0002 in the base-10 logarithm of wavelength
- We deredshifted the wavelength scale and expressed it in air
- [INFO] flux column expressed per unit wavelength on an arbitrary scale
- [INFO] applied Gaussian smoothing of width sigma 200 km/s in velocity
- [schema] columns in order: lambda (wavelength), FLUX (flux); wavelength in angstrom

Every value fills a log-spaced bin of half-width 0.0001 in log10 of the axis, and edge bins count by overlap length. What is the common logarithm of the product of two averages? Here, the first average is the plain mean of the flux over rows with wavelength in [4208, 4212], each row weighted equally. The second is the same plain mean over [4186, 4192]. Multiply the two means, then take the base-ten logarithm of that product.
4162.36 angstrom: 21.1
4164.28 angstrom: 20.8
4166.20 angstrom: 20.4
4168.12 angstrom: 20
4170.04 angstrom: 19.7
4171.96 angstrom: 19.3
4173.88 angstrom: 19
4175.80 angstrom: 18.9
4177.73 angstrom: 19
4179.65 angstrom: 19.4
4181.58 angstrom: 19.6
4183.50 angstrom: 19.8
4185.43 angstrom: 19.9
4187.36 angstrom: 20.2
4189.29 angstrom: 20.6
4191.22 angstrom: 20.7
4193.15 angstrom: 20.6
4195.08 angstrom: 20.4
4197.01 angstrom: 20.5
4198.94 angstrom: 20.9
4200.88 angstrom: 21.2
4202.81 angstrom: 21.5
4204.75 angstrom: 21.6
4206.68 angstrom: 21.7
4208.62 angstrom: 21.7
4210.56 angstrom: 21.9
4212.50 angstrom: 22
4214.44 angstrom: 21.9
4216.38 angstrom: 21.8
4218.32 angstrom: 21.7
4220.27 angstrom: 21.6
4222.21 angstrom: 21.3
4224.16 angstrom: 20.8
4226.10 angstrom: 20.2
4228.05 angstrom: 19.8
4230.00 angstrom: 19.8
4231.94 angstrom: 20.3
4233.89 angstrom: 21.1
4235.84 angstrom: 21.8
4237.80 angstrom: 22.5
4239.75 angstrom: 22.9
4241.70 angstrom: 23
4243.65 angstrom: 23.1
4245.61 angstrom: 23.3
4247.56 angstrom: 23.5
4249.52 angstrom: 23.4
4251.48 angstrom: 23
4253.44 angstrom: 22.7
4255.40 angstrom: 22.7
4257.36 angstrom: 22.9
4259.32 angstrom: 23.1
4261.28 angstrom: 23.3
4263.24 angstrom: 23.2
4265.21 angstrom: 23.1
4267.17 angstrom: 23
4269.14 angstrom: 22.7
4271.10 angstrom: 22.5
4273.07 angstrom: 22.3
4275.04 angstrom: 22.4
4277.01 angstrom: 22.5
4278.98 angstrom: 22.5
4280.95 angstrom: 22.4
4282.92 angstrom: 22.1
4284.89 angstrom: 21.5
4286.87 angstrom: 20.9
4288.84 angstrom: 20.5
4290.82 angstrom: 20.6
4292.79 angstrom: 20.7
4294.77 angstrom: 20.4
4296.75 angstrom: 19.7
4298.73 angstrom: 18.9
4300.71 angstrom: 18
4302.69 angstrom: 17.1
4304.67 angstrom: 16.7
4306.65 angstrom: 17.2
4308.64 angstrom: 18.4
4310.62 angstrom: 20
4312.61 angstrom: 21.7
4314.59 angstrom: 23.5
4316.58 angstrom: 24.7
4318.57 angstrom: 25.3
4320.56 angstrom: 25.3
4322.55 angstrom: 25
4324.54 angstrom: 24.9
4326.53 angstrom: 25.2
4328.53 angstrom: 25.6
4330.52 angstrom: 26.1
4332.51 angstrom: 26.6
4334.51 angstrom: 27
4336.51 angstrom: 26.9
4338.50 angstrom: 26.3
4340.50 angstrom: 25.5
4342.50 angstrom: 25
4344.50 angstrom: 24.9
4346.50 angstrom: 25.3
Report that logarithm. 2.65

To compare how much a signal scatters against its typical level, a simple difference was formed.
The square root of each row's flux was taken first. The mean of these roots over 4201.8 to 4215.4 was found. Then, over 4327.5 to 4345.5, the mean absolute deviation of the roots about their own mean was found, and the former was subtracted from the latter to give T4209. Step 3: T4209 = -4.60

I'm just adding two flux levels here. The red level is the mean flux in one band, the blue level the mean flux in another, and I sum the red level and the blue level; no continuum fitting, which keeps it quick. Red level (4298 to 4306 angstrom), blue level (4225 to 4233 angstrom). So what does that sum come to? 37.7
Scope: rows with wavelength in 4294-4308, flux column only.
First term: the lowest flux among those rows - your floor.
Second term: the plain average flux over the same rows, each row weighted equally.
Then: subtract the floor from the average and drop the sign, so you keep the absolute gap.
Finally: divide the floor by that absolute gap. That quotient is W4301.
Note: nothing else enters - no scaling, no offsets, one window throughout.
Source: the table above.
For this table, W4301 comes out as 11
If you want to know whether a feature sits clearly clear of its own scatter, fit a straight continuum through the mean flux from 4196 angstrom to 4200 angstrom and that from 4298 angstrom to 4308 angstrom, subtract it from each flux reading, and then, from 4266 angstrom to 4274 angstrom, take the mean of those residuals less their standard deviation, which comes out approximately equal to 3.9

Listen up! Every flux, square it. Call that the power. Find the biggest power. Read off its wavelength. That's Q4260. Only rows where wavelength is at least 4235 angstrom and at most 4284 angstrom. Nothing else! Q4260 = 4247.56 angstrom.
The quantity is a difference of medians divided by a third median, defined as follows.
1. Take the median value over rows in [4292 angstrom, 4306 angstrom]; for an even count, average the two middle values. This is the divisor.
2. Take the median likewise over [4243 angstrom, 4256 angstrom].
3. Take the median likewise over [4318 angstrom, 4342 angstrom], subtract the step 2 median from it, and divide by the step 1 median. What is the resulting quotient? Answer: 0.130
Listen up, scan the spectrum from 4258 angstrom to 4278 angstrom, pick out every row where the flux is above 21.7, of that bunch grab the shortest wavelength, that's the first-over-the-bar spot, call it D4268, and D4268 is 4259.32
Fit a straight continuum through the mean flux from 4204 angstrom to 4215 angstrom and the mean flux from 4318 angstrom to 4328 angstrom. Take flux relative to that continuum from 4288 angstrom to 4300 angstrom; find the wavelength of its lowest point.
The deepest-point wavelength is 4298.73 angstrom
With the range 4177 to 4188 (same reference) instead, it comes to 4177.73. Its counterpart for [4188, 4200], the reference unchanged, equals 4195.08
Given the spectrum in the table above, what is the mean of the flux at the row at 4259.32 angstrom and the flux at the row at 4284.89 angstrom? 22.3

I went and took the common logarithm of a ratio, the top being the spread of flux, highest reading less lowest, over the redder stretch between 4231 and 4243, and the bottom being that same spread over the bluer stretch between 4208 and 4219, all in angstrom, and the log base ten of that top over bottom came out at 0.95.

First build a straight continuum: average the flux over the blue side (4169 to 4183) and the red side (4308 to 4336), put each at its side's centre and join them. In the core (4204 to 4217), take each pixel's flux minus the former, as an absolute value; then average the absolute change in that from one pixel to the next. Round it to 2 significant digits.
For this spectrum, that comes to 0.10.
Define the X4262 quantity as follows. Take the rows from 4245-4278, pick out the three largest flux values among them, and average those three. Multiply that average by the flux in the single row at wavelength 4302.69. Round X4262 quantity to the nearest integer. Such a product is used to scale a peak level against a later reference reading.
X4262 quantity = 400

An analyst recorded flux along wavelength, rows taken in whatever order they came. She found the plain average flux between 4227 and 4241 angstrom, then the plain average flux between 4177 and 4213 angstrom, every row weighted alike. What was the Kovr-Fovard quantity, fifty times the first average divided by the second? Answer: 51.2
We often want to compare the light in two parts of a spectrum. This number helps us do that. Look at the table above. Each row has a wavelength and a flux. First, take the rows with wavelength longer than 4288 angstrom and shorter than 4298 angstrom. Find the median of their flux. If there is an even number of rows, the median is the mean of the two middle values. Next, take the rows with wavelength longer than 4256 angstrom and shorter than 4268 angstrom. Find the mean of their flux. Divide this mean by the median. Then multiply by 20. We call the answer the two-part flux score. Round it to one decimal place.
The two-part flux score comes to 22.5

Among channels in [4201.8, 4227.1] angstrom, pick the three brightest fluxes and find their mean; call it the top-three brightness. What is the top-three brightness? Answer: 21.9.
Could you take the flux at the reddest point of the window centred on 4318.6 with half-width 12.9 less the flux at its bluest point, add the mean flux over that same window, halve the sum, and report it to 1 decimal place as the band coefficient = 16.1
